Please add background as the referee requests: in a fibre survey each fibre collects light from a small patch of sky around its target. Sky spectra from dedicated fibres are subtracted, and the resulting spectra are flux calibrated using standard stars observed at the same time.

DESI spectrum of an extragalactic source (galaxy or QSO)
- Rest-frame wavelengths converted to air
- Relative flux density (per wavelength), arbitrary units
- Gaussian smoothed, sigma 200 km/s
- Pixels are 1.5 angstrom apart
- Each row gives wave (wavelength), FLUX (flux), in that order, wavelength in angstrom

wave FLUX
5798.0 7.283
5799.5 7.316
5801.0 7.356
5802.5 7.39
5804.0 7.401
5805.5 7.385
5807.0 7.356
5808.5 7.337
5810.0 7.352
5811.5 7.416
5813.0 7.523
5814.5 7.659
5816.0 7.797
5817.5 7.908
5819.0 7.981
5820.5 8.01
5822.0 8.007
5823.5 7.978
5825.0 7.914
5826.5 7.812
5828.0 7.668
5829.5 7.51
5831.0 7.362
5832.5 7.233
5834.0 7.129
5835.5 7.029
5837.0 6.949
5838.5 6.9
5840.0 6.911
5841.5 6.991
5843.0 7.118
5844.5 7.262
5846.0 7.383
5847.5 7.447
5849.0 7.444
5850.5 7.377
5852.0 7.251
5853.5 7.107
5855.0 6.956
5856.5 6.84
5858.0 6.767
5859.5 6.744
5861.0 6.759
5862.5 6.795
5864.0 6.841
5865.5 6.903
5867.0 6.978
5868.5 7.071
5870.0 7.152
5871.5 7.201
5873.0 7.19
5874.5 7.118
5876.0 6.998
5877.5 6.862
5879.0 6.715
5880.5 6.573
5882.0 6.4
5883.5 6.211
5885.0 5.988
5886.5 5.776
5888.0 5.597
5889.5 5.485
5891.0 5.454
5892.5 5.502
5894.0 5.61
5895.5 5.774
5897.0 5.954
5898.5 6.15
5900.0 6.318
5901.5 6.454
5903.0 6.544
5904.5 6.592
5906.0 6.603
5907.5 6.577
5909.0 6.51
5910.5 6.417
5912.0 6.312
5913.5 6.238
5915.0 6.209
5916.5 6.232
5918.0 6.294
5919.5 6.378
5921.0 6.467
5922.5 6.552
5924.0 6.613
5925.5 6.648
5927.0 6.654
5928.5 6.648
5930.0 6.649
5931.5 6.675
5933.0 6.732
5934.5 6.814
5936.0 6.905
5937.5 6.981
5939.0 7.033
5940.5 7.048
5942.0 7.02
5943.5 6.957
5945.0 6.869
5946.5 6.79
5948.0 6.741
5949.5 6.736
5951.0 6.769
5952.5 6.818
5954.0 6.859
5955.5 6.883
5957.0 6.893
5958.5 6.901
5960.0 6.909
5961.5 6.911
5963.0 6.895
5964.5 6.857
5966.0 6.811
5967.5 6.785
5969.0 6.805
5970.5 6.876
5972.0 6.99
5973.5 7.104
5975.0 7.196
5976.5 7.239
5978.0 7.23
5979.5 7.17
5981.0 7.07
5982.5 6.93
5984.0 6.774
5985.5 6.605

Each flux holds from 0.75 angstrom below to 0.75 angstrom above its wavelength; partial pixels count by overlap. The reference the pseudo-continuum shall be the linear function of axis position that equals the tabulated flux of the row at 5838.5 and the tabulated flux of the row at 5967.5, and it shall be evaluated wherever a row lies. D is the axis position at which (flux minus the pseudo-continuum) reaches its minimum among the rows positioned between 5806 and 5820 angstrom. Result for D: 5808.5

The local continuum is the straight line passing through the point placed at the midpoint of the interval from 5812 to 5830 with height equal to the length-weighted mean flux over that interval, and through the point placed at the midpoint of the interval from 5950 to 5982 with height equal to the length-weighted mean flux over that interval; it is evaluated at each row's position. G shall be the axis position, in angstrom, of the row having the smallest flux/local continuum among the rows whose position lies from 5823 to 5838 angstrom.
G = 5837.0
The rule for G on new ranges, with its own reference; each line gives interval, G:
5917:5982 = 5918.0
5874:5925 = 5891.0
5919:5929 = 5919.5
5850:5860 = 5859.5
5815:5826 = 5816.0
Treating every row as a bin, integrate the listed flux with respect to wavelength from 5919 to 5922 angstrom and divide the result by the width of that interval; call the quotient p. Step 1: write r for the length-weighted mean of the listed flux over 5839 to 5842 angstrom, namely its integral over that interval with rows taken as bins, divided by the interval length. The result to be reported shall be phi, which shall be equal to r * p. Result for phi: 44.7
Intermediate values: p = 6.4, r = 6.94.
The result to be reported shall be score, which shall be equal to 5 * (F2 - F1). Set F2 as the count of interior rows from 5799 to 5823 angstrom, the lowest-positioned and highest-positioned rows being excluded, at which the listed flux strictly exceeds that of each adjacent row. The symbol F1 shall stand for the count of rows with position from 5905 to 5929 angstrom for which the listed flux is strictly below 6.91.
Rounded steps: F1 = 16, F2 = 2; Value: -70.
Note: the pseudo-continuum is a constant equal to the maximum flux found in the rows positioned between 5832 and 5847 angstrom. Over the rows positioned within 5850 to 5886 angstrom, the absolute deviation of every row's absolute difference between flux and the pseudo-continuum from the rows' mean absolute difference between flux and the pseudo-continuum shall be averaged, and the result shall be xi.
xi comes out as 0.24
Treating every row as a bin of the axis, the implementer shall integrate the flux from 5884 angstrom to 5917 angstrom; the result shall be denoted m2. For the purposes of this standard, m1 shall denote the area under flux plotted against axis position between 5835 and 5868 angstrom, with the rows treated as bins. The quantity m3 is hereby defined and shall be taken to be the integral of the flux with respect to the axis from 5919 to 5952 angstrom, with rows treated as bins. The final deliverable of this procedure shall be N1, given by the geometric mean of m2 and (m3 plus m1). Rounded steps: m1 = 232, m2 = 201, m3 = 223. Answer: 302.8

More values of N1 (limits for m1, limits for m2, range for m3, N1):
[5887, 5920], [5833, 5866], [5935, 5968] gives 316.0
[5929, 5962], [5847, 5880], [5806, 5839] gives 331.7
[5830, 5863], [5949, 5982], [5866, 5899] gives 318.8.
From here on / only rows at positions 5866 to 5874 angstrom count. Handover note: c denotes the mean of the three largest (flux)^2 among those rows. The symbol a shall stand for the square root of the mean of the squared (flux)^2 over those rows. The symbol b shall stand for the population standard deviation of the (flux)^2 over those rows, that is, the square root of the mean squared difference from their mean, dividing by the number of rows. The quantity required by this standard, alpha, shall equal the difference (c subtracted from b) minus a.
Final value -101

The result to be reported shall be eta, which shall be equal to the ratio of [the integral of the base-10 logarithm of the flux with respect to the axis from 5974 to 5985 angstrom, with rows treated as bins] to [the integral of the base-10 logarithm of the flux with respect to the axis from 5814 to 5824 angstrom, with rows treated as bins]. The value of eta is 1.04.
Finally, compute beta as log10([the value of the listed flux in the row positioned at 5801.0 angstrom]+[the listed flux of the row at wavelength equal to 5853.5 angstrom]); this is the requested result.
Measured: 1.16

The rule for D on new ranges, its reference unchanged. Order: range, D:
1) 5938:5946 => 5945.0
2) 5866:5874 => 5867.0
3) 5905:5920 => 5915.0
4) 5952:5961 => 5952.5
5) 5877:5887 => 5886.5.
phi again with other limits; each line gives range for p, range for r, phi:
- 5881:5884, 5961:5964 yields 43.7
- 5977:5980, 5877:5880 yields 48.7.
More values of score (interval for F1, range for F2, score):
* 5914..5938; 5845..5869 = -70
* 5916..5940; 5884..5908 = -65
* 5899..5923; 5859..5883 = -75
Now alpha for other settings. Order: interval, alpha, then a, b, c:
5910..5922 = -80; 39.9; 1.11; 41.2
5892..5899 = -67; 33.8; 2.72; 35.5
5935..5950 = -96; 47.8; 1.56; 49.5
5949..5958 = -93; 46.6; 0.79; 47.3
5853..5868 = -95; 47.2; 1.53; 49.2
